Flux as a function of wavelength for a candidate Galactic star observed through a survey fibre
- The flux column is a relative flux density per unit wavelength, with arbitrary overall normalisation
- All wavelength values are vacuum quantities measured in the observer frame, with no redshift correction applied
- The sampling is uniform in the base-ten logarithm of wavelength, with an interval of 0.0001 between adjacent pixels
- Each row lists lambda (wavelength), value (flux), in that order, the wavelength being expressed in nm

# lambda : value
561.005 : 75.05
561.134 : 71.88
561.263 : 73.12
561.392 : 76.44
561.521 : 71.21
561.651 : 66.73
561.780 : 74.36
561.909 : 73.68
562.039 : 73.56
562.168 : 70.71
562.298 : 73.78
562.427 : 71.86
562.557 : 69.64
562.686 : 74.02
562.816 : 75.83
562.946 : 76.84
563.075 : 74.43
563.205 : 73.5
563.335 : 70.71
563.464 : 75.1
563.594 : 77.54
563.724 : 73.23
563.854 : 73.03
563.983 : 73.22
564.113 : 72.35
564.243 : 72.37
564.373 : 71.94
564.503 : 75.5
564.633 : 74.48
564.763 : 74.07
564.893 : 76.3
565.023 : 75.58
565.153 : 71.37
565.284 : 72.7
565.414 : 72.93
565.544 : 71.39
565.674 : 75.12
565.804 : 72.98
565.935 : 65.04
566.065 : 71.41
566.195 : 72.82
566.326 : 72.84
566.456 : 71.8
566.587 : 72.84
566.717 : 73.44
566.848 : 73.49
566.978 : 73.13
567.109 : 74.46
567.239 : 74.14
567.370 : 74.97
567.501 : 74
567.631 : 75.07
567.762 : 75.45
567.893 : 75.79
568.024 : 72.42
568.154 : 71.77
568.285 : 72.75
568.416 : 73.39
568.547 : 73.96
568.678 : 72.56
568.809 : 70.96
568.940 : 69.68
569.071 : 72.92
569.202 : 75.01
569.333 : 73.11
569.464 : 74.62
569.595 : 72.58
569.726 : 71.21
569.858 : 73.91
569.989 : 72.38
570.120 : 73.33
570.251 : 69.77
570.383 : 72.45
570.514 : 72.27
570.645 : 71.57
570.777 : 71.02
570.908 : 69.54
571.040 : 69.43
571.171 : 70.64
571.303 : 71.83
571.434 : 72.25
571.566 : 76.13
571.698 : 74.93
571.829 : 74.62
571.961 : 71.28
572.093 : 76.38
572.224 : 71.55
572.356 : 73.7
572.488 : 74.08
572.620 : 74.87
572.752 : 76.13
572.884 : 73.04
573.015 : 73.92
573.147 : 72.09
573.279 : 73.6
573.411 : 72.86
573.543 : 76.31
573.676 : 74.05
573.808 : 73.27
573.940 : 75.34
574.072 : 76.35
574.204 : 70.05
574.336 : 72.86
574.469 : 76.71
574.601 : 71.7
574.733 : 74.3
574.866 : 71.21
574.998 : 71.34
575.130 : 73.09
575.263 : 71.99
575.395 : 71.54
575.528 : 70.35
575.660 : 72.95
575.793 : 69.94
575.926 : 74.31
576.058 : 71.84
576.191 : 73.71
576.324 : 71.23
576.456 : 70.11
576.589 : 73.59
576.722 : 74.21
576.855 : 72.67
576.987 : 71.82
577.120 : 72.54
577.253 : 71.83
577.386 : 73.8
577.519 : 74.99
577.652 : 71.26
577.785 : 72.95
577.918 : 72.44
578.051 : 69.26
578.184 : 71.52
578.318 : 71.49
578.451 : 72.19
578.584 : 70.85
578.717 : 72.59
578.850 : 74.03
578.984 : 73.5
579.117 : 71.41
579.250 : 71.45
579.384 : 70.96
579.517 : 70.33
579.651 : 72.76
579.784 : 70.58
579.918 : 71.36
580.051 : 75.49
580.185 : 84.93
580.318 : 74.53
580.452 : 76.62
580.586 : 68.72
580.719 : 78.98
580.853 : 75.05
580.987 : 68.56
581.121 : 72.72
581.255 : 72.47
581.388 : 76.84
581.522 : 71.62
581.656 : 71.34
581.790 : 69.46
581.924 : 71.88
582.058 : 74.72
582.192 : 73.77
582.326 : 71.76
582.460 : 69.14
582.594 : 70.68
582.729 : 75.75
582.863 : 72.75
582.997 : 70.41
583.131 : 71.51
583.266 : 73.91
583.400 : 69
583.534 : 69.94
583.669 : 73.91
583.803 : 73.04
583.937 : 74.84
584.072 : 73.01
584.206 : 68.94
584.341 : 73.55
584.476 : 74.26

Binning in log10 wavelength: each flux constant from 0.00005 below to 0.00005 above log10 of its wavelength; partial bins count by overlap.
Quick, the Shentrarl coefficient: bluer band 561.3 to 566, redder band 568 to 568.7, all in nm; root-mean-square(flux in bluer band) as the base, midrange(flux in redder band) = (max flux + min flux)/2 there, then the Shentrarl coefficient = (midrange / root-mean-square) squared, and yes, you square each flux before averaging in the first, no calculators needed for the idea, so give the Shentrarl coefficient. 0.991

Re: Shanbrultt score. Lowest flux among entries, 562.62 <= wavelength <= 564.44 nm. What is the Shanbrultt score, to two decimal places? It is 70.71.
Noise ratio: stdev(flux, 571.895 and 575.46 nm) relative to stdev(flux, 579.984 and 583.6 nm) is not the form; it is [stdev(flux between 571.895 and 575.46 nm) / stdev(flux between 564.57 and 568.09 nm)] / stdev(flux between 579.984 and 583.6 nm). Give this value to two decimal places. 0.24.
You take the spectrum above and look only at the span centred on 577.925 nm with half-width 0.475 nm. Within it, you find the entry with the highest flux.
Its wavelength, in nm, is 577.519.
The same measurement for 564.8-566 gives 564.893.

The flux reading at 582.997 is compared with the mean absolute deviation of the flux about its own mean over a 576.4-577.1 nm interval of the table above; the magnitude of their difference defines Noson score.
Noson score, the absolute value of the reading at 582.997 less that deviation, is 69.2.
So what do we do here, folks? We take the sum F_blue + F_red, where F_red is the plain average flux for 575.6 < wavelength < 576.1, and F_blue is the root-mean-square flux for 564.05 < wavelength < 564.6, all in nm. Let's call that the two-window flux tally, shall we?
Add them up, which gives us 145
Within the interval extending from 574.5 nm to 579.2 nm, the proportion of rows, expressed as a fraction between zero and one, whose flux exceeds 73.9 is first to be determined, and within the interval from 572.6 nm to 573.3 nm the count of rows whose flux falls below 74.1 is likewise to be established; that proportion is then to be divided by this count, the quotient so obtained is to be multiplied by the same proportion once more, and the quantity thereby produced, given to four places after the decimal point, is 0.0051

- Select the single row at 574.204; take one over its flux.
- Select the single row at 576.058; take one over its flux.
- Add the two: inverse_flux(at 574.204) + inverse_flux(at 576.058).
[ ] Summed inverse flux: 0.0282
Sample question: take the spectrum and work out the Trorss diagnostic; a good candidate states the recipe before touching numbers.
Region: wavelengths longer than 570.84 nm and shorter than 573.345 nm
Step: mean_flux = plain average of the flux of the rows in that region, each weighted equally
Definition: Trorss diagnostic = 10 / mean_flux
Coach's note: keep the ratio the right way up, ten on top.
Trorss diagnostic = 0.137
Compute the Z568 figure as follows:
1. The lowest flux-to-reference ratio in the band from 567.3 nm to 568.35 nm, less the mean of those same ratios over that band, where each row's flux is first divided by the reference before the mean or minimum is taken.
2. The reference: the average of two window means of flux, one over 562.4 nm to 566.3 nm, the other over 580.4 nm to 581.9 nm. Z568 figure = -0.031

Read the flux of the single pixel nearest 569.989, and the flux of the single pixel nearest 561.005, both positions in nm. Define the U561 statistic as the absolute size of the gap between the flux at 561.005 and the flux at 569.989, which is 2.7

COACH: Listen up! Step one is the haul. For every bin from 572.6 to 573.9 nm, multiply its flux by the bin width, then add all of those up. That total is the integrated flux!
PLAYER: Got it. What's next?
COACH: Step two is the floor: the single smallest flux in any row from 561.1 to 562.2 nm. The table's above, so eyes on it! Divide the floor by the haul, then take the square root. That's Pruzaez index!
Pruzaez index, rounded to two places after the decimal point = 0.83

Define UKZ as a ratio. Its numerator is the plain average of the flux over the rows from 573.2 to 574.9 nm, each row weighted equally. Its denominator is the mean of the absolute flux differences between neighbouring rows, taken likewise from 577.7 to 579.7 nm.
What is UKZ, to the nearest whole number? 59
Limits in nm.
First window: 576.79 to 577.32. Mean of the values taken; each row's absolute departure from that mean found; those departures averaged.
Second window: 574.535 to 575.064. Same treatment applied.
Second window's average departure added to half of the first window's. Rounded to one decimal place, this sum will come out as 1.3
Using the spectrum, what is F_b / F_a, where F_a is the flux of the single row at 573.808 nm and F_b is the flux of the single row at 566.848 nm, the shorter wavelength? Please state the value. 1.00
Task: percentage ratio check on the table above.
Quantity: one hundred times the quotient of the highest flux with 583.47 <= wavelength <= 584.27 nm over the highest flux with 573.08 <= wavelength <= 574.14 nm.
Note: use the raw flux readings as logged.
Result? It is 98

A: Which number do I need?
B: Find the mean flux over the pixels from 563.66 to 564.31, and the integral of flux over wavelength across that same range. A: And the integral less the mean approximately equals -25.5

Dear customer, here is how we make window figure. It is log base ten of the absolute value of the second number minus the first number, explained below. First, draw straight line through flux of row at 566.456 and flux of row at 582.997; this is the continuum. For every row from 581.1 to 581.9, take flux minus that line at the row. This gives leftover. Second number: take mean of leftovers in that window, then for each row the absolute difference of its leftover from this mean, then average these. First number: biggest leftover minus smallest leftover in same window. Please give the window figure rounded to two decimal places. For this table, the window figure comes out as 0.76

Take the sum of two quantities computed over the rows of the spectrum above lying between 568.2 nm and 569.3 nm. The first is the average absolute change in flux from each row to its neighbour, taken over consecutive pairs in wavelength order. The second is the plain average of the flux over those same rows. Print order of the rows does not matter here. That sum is 74.2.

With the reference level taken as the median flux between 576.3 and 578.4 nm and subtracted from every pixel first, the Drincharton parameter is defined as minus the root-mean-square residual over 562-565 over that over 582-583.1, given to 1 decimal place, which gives -1.2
